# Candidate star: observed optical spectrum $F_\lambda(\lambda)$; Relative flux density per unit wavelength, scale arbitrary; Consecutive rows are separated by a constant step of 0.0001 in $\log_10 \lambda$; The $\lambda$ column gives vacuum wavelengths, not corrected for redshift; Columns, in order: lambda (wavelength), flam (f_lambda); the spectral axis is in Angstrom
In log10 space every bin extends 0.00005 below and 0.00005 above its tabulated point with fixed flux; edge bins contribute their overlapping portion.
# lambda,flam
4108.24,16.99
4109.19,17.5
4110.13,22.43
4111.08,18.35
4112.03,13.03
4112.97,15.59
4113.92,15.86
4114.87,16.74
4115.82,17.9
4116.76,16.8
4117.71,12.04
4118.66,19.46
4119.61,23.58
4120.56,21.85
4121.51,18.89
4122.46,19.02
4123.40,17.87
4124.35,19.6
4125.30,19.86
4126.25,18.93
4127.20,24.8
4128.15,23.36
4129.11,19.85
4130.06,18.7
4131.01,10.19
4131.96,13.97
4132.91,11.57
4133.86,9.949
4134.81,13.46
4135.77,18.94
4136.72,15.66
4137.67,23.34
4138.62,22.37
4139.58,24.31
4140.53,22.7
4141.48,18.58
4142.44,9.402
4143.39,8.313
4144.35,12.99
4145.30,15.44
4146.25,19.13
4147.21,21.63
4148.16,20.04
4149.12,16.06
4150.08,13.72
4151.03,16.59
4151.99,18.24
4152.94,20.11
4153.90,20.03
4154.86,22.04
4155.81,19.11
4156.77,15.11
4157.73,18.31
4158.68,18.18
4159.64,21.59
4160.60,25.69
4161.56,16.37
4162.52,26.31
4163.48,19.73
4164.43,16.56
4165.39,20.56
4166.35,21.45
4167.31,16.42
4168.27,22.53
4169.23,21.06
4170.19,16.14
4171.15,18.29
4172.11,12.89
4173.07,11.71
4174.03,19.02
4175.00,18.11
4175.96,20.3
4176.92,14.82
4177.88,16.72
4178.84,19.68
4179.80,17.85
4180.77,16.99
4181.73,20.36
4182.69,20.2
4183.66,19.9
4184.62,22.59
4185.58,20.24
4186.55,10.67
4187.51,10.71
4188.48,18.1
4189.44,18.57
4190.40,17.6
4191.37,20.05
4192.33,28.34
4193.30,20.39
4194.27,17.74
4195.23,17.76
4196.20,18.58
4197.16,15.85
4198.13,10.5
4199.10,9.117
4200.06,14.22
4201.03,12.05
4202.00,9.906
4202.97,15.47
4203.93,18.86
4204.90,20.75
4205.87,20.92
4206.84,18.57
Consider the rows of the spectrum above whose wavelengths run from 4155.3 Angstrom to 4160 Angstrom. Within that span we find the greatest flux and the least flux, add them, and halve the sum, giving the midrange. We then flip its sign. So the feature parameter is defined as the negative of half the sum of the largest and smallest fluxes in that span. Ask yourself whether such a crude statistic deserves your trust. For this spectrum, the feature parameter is -18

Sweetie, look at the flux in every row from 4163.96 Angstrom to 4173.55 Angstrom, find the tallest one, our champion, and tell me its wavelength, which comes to 4168.27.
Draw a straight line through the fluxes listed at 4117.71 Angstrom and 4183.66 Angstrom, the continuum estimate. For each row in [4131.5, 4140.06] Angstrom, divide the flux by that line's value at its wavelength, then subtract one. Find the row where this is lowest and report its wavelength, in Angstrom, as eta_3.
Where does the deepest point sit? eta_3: 4133.86 Angstrom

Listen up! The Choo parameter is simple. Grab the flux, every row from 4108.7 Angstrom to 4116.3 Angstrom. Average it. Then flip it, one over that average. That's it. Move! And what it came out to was 0.0582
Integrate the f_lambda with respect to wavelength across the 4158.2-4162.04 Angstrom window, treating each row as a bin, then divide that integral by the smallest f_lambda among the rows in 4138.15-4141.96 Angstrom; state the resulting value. 4.2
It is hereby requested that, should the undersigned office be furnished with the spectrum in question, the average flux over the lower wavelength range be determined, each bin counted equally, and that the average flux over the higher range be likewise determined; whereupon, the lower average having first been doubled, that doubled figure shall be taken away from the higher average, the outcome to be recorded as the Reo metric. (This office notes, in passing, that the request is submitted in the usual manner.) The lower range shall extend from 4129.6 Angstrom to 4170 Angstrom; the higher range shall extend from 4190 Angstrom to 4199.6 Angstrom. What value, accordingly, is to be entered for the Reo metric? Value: -18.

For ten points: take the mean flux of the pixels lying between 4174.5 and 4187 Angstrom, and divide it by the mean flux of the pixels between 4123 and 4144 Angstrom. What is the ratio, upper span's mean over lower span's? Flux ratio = 1.05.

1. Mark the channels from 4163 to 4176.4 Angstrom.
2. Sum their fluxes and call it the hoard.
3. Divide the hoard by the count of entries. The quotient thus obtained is 18.2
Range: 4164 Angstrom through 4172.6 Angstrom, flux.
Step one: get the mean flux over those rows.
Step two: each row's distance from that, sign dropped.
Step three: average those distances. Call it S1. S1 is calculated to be 2.6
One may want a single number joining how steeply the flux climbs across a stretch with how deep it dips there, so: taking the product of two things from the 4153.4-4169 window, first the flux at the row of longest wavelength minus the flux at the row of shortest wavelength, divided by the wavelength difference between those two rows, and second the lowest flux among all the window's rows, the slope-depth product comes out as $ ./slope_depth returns 3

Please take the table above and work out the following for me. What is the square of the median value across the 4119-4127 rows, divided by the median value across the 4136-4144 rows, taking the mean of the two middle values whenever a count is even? 18.2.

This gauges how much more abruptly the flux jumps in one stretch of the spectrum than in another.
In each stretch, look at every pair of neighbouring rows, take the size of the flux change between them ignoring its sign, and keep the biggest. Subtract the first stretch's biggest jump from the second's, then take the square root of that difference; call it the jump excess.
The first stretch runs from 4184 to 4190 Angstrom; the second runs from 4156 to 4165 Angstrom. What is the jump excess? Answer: 0.6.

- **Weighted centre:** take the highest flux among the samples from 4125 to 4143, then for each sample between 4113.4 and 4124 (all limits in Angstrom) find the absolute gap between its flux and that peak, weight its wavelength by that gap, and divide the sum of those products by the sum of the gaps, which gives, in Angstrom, 4118.1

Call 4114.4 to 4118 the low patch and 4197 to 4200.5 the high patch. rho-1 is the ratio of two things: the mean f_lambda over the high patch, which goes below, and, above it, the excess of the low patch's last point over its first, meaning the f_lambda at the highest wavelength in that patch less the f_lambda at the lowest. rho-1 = -0.4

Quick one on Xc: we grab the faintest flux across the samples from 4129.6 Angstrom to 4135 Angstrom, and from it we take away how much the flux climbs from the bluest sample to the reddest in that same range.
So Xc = 15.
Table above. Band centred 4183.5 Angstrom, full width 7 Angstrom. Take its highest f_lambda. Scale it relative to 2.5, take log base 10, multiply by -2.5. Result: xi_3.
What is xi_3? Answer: -2.39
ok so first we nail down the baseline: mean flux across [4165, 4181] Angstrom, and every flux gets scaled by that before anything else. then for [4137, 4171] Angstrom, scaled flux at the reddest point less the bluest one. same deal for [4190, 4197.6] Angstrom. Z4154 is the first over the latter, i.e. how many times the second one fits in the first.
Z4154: 4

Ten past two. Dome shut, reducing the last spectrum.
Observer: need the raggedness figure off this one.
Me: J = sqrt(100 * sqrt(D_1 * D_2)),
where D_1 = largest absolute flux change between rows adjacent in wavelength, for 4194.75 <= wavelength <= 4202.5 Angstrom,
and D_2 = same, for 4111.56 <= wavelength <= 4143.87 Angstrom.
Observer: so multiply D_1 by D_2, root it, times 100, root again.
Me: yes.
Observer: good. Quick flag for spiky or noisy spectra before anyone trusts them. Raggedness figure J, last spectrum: 26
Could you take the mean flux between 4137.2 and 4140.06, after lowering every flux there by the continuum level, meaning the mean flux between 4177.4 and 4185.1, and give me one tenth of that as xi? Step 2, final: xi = 0.4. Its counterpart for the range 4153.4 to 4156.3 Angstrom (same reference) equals 0.1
